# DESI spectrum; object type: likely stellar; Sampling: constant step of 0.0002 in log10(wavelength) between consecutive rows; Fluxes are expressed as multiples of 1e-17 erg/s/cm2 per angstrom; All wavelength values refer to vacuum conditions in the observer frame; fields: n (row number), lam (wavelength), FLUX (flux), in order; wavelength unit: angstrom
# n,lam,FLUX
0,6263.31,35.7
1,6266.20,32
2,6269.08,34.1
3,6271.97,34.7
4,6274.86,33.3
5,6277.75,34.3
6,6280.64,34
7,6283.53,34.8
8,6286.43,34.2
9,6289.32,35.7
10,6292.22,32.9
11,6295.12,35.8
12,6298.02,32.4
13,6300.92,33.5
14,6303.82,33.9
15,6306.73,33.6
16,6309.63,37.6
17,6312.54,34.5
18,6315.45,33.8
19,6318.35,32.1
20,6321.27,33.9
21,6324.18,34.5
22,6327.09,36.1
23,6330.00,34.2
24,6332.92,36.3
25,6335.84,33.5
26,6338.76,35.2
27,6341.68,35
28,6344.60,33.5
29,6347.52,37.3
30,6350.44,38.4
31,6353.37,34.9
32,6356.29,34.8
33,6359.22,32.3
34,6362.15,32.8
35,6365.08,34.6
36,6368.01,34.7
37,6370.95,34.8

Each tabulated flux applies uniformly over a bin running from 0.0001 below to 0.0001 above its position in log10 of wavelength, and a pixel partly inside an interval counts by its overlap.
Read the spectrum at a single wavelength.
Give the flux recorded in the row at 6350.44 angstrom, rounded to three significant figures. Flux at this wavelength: 38.4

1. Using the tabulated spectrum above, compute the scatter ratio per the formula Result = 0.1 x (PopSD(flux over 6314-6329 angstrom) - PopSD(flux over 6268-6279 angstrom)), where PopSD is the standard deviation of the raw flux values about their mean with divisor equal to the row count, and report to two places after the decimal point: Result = 0.08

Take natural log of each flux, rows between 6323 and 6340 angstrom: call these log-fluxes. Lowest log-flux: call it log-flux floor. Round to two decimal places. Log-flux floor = 3.51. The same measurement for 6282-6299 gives 3.48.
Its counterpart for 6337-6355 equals 3.51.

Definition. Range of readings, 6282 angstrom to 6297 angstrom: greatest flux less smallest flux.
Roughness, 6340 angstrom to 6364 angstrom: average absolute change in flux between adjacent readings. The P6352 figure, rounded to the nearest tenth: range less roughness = 1.0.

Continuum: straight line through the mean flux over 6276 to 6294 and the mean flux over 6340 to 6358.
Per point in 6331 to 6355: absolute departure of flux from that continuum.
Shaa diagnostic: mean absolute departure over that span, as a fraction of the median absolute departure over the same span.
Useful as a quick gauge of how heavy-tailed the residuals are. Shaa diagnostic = 1.0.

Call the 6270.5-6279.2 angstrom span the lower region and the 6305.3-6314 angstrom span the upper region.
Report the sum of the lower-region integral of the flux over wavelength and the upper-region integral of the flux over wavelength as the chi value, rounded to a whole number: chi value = 603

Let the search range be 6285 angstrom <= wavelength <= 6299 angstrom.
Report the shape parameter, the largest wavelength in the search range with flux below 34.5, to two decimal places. 6298.02 angstrom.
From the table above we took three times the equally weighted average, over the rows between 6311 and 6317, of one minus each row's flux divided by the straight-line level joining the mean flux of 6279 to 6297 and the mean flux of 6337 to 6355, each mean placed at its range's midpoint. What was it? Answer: 0.08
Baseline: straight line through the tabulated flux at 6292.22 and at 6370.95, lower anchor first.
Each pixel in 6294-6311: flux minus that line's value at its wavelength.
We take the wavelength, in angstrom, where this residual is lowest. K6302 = 6298.02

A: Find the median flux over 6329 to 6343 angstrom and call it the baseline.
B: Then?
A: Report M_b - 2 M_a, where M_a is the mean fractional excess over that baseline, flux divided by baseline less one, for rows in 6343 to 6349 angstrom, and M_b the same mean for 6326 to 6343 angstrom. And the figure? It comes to -0.02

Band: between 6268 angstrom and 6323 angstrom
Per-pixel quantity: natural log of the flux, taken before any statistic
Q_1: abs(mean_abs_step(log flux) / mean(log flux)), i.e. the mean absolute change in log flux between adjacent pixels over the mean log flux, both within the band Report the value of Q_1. 0.0130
